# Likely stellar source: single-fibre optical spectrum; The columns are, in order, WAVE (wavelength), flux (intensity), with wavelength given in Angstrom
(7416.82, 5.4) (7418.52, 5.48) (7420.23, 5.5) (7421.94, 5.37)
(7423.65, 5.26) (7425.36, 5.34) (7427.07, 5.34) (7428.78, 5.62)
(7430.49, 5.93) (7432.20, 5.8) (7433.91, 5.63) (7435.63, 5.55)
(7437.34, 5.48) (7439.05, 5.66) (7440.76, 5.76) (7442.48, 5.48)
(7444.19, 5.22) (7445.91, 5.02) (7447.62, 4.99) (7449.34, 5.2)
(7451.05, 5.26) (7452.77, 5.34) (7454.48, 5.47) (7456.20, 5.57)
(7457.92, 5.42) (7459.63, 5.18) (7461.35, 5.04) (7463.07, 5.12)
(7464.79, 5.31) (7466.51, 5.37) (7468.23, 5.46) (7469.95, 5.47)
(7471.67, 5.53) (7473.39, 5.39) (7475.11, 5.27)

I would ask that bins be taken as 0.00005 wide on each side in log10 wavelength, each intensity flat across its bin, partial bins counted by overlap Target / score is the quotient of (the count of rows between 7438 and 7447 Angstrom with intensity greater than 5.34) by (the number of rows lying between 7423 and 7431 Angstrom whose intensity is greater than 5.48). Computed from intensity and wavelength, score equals 1.5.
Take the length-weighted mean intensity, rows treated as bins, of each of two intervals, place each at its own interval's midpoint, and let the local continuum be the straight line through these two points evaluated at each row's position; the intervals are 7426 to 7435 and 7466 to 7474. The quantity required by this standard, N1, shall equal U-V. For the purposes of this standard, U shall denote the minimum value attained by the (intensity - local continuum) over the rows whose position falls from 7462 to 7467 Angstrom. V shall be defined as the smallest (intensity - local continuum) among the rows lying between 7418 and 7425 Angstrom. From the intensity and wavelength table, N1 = 0.06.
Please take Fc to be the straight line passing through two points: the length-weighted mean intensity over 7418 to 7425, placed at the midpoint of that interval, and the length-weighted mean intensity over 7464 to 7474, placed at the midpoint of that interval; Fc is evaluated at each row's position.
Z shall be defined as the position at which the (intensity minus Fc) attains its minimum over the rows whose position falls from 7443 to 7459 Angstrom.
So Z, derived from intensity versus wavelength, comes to 7447.62 Angstrom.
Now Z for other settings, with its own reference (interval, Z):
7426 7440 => 7427.07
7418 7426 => 7423.65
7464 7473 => 7464.79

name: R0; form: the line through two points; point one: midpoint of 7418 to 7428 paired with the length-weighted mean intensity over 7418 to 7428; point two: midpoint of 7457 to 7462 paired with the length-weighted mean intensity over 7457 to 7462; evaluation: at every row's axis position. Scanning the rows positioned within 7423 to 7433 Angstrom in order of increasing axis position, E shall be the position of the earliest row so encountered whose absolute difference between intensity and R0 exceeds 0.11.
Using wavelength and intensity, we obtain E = 7423.65 Angstrom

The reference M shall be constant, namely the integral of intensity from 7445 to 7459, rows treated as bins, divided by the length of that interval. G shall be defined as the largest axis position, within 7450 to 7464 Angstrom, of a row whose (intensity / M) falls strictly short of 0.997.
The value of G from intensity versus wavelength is 7463.07 Angstrom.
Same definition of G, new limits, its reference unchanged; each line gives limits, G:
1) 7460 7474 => 7463.07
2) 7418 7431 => 7423.65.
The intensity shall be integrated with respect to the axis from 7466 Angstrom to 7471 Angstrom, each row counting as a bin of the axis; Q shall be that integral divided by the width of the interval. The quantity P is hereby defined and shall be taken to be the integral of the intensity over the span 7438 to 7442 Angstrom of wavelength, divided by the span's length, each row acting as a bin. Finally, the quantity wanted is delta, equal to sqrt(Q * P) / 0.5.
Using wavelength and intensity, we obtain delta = 11.1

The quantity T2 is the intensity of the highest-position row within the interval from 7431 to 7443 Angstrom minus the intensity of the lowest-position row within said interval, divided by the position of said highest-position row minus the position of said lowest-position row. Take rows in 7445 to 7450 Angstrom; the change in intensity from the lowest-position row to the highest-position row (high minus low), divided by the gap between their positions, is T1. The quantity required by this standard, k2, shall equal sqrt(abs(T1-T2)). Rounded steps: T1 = 0.05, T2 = -0.03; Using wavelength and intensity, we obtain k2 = 0.29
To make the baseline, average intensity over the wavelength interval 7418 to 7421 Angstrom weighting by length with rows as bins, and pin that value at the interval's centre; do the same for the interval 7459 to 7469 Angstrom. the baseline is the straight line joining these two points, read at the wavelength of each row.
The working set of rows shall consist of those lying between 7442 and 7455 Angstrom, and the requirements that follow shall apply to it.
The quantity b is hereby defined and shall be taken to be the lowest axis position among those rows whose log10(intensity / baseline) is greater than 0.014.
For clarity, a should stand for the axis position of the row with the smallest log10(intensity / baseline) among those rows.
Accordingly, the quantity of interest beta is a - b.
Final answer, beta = -6.9 Angstrom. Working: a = 7447.62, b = 7454.48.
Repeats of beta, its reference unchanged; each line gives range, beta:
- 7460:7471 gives -6.9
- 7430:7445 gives 13.7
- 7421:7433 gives -5.1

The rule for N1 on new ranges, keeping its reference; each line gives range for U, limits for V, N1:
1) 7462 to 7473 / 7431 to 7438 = -0.23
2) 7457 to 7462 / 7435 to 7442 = -0.32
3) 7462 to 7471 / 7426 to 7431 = -0.04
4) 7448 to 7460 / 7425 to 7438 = -0.02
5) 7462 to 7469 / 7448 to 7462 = 0.09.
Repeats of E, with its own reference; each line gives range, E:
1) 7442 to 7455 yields 7442.48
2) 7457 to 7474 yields 7457.92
